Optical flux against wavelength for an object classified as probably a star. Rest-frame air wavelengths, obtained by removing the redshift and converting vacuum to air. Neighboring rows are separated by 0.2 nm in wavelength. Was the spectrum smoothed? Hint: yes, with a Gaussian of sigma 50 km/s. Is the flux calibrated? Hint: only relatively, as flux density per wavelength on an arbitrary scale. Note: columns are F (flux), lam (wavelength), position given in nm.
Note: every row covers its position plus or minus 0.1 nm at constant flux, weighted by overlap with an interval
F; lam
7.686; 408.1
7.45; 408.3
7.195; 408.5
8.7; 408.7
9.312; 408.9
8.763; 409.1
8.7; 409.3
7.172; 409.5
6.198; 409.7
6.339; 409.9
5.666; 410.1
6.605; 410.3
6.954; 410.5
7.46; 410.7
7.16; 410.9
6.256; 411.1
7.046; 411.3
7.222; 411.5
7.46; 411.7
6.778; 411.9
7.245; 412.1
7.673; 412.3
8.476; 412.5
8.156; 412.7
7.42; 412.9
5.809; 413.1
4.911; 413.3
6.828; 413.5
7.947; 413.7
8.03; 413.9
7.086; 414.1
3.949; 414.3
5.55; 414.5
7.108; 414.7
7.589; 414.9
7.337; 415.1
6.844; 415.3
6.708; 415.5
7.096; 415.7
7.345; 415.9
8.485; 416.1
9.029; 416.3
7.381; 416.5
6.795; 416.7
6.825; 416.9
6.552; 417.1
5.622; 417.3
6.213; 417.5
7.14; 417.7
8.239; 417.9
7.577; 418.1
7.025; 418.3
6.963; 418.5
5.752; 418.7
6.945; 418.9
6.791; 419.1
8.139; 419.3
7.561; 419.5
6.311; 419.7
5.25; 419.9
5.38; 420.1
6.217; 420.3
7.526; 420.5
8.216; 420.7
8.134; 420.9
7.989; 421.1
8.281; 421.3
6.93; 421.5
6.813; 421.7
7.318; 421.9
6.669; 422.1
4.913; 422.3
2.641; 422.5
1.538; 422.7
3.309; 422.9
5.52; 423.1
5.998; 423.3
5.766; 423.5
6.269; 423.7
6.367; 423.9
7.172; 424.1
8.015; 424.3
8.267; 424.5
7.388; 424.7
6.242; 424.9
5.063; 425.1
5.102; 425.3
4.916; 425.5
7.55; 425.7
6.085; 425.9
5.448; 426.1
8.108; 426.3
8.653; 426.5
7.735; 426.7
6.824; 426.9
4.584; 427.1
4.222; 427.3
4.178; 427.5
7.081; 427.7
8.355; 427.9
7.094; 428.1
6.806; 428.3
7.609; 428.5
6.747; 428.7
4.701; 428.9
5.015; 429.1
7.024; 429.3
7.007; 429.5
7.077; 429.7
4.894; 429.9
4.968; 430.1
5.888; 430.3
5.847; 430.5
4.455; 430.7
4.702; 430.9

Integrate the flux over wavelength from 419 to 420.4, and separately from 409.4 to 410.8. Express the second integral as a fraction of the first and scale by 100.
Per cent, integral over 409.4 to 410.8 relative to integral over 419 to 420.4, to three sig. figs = 102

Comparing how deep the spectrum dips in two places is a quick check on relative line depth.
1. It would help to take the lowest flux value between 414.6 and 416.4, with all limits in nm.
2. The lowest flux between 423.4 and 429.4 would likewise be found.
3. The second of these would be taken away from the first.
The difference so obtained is 2.5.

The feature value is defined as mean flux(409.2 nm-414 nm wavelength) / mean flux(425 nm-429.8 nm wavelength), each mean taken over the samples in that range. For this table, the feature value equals 1.11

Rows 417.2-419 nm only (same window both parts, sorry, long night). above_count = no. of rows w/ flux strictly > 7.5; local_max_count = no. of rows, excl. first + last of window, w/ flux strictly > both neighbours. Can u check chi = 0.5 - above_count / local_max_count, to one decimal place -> -1.5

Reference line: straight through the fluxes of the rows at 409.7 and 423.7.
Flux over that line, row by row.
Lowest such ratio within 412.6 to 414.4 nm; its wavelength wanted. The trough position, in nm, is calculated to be 414.3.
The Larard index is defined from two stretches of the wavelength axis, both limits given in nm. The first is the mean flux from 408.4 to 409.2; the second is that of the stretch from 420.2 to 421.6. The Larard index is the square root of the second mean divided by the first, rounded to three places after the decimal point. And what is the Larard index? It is 0.947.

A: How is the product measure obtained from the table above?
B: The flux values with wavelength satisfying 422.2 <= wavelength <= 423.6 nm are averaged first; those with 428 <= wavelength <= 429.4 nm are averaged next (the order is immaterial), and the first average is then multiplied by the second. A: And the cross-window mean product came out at 27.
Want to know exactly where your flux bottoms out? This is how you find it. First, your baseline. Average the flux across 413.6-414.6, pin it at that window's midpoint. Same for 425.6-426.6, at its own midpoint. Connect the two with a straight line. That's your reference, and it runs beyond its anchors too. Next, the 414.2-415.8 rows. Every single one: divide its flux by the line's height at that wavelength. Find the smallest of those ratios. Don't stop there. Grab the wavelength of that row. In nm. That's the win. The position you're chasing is 414.3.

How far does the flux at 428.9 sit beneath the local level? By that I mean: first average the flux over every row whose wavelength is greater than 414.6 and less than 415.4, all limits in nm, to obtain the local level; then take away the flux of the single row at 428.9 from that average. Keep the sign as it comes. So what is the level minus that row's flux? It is 2.5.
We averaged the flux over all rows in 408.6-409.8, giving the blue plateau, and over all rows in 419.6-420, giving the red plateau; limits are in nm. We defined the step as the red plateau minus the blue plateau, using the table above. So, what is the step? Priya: -2.4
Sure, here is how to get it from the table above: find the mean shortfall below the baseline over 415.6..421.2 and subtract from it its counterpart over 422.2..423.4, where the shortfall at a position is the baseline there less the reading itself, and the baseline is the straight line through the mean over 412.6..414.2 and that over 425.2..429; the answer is -2.9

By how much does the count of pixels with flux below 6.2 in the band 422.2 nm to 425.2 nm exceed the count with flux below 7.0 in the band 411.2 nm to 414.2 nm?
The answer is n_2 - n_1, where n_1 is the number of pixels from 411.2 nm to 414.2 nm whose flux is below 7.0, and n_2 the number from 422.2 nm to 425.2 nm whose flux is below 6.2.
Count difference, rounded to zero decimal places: 4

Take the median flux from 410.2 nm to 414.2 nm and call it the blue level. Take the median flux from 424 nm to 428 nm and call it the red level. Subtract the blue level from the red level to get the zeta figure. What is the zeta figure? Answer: -0.24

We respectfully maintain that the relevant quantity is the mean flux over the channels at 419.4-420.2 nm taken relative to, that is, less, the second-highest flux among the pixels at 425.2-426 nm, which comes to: 0.04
